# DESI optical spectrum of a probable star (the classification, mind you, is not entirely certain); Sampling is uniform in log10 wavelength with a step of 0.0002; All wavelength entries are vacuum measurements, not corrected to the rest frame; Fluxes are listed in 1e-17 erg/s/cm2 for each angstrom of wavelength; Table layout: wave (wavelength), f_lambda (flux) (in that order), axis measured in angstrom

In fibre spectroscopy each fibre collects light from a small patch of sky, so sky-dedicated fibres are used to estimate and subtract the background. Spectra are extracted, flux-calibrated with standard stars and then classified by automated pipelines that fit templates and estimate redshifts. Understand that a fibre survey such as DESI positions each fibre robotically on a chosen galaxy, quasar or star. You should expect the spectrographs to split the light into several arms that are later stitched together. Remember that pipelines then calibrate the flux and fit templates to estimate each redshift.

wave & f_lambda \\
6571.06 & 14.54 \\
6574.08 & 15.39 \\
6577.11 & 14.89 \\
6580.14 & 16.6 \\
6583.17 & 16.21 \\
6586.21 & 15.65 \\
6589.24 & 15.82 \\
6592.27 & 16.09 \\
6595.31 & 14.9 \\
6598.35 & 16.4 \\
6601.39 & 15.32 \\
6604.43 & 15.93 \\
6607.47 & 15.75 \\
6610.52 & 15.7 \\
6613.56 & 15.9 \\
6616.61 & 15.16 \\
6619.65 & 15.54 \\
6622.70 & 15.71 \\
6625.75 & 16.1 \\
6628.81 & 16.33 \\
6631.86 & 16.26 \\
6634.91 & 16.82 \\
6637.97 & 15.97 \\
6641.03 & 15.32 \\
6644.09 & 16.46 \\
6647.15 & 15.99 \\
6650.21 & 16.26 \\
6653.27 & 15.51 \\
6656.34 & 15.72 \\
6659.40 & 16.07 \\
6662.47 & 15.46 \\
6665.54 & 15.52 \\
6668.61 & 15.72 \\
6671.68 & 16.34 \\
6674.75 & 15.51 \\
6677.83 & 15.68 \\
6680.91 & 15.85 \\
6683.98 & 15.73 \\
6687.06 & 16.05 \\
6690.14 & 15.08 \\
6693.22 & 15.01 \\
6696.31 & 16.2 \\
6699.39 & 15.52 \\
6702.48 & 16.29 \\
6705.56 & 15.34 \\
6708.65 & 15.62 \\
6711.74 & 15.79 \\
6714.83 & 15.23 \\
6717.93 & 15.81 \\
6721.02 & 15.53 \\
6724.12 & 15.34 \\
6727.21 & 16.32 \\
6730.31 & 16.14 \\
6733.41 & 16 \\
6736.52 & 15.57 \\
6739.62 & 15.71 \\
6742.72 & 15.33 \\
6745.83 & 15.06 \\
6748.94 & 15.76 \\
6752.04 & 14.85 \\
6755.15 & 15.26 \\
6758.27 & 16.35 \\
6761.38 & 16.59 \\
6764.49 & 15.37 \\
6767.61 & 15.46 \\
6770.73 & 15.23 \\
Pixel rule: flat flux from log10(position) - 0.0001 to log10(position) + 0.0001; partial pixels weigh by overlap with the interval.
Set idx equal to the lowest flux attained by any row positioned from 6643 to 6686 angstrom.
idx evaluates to 15.46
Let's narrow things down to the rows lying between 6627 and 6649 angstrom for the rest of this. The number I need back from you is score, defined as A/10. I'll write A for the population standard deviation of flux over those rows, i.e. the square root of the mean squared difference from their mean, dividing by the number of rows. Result 0.044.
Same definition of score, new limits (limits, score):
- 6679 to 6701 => 0.042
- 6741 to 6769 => 0.054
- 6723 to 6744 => 0.036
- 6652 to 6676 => 0.030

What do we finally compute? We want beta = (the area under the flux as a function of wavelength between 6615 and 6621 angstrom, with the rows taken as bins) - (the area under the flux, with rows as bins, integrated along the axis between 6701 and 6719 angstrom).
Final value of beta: -190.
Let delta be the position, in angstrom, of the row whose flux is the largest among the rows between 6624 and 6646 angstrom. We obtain 6634.91 angstrom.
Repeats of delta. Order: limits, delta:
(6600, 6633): 6628.81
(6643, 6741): 6644.09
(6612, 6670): 6634.91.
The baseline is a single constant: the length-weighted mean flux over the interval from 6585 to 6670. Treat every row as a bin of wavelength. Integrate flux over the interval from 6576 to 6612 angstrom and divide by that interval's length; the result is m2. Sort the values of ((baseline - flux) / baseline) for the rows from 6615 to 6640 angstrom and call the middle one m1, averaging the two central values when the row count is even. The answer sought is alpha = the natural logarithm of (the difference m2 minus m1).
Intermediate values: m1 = -0.013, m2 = 15.78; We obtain 2.76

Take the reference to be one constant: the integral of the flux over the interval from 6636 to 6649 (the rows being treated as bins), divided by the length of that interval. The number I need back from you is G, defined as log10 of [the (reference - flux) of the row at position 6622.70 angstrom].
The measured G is -0.6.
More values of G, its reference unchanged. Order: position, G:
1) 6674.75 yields -0.3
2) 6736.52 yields -0.4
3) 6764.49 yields -0.2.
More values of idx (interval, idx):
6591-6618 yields 14.9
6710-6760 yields 14.85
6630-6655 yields 15.32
